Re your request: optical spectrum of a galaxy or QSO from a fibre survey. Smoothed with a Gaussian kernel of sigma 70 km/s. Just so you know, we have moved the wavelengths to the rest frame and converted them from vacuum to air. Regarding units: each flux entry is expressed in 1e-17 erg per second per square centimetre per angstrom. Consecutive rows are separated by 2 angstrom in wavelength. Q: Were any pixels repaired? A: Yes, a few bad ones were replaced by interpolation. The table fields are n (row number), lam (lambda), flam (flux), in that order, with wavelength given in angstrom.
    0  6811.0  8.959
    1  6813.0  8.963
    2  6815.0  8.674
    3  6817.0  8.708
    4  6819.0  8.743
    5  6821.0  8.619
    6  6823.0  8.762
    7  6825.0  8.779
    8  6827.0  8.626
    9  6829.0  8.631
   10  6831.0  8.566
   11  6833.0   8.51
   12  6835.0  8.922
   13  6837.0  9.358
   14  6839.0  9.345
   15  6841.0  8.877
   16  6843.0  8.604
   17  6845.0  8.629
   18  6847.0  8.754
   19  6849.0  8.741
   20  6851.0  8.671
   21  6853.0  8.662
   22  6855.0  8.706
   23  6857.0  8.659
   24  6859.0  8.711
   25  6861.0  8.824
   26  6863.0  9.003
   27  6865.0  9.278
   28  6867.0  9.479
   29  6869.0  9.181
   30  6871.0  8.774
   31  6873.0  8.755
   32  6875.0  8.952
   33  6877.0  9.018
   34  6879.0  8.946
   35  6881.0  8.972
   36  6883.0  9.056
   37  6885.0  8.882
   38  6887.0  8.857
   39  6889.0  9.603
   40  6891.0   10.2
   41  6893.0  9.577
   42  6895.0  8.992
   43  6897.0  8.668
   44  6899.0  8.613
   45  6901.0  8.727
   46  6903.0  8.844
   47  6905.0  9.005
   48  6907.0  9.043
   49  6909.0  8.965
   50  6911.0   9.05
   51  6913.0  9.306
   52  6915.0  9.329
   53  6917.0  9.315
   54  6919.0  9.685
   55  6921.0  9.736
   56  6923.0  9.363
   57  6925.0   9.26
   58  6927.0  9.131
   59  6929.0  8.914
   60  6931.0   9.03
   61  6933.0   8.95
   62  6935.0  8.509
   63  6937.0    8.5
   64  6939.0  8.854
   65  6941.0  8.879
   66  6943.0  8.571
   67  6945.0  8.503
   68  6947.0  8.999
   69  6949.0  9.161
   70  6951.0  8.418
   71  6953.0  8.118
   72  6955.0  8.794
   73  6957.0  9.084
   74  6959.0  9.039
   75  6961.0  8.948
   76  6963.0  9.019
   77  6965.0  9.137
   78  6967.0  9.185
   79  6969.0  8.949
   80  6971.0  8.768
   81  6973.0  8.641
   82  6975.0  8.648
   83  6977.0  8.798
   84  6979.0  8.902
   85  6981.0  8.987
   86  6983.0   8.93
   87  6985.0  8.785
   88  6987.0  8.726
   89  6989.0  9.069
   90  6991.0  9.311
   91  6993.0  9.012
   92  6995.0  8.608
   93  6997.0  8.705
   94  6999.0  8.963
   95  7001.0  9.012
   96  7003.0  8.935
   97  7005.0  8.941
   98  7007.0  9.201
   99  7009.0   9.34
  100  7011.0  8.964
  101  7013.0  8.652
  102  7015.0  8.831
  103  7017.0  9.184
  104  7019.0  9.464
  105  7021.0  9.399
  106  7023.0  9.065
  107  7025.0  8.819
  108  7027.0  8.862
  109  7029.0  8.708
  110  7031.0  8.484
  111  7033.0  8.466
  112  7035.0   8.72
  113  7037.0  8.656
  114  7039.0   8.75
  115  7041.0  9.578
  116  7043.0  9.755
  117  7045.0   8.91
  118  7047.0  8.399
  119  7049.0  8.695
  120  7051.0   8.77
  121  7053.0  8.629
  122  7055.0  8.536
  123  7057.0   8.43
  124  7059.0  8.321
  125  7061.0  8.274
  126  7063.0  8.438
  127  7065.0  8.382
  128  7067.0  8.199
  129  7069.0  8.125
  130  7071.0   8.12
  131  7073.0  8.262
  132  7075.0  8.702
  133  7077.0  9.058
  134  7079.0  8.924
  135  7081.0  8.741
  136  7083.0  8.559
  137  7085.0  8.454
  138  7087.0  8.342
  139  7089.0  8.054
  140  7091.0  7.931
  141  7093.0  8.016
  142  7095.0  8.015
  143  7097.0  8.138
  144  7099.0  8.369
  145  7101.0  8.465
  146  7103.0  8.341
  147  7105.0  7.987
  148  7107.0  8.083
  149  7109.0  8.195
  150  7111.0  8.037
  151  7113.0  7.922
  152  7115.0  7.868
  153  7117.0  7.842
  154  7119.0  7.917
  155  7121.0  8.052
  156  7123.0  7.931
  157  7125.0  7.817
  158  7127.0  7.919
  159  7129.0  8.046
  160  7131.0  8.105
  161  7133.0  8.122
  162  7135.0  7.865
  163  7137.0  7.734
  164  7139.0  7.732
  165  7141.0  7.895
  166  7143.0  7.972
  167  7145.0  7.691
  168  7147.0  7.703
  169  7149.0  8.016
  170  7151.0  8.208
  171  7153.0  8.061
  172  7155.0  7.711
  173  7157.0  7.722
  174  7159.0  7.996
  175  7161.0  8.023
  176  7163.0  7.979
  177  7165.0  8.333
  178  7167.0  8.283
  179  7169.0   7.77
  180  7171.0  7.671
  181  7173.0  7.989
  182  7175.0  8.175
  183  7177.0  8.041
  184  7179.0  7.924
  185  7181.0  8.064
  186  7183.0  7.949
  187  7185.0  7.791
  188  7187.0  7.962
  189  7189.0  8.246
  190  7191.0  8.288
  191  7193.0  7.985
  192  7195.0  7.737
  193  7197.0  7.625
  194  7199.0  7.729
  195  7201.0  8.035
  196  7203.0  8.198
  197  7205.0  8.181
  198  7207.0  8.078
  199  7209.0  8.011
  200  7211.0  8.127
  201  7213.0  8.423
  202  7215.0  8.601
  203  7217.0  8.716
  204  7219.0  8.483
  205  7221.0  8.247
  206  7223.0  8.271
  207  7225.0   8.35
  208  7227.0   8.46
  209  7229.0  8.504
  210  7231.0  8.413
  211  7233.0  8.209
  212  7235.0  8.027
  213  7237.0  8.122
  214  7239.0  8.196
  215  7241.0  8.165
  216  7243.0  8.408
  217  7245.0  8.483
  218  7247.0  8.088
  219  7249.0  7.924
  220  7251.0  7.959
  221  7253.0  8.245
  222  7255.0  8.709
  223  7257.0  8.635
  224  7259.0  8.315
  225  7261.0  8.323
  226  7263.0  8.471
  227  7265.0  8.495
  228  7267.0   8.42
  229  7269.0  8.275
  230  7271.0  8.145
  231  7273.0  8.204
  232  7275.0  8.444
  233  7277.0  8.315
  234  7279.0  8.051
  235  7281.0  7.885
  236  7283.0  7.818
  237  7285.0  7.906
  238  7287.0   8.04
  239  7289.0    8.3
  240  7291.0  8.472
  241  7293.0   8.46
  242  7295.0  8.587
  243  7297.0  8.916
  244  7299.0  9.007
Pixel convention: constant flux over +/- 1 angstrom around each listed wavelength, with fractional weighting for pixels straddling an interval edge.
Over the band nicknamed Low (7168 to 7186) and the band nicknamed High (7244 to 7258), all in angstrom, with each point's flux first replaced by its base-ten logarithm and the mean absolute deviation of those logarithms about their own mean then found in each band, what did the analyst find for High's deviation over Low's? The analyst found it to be 2.1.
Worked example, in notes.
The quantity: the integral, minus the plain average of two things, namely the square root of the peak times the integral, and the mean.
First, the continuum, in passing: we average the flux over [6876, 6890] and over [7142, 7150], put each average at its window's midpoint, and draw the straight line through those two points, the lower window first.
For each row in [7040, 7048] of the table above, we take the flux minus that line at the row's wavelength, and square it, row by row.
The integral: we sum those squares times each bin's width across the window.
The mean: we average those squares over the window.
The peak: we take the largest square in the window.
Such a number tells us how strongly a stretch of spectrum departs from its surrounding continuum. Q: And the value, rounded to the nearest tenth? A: 5.5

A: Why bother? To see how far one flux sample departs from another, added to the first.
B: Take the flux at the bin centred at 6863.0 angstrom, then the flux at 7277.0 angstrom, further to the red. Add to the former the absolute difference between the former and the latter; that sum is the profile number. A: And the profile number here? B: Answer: 9.69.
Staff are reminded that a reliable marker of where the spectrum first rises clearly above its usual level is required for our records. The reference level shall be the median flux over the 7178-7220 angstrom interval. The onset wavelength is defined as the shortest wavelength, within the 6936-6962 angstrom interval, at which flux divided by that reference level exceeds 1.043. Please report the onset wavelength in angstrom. 6937.0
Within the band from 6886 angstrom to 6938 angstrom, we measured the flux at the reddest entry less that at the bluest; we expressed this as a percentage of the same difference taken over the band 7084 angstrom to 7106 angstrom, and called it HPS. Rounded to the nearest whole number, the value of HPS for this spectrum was 76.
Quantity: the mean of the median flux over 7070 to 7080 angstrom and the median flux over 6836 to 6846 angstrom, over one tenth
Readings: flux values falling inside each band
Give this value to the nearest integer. 88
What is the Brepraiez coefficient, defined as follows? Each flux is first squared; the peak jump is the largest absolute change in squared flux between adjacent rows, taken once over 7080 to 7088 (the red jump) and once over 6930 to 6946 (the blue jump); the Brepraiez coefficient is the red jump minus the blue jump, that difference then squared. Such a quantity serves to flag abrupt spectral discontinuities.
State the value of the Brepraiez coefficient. 21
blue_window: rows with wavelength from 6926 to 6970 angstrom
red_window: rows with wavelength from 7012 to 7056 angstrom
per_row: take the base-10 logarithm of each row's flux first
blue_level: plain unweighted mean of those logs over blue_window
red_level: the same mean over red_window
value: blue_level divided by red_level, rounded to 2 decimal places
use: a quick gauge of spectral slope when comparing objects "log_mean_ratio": 1.00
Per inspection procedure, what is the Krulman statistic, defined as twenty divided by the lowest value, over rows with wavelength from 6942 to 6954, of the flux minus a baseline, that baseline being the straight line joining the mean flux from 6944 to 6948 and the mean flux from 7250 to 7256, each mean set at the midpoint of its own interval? -32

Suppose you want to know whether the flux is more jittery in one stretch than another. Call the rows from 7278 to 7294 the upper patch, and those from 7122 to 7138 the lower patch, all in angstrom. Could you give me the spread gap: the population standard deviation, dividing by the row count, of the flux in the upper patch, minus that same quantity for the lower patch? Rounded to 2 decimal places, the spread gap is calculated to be 0.11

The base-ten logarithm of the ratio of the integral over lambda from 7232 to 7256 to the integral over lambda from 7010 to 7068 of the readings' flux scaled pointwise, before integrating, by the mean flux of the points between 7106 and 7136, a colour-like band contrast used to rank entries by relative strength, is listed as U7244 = -0.4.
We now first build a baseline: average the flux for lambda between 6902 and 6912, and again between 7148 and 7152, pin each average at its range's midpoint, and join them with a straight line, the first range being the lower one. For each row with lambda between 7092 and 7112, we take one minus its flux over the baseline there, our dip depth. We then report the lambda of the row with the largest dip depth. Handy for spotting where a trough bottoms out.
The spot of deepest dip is 7093.0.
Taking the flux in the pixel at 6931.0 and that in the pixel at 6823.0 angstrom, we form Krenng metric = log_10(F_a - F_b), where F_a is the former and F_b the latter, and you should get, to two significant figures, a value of -0.57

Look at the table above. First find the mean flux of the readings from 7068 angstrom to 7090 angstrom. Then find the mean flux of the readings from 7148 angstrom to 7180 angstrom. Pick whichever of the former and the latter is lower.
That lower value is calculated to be 7.99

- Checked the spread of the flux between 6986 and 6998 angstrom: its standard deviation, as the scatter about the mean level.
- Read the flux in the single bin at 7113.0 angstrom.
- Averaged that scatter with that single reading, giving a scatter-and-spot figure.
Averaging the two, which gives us 4.1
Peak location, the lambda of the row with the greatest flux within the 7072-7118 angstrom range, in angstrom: 7077.0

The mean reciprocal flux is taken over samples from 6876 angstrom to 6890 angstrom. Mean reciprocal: 0.111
